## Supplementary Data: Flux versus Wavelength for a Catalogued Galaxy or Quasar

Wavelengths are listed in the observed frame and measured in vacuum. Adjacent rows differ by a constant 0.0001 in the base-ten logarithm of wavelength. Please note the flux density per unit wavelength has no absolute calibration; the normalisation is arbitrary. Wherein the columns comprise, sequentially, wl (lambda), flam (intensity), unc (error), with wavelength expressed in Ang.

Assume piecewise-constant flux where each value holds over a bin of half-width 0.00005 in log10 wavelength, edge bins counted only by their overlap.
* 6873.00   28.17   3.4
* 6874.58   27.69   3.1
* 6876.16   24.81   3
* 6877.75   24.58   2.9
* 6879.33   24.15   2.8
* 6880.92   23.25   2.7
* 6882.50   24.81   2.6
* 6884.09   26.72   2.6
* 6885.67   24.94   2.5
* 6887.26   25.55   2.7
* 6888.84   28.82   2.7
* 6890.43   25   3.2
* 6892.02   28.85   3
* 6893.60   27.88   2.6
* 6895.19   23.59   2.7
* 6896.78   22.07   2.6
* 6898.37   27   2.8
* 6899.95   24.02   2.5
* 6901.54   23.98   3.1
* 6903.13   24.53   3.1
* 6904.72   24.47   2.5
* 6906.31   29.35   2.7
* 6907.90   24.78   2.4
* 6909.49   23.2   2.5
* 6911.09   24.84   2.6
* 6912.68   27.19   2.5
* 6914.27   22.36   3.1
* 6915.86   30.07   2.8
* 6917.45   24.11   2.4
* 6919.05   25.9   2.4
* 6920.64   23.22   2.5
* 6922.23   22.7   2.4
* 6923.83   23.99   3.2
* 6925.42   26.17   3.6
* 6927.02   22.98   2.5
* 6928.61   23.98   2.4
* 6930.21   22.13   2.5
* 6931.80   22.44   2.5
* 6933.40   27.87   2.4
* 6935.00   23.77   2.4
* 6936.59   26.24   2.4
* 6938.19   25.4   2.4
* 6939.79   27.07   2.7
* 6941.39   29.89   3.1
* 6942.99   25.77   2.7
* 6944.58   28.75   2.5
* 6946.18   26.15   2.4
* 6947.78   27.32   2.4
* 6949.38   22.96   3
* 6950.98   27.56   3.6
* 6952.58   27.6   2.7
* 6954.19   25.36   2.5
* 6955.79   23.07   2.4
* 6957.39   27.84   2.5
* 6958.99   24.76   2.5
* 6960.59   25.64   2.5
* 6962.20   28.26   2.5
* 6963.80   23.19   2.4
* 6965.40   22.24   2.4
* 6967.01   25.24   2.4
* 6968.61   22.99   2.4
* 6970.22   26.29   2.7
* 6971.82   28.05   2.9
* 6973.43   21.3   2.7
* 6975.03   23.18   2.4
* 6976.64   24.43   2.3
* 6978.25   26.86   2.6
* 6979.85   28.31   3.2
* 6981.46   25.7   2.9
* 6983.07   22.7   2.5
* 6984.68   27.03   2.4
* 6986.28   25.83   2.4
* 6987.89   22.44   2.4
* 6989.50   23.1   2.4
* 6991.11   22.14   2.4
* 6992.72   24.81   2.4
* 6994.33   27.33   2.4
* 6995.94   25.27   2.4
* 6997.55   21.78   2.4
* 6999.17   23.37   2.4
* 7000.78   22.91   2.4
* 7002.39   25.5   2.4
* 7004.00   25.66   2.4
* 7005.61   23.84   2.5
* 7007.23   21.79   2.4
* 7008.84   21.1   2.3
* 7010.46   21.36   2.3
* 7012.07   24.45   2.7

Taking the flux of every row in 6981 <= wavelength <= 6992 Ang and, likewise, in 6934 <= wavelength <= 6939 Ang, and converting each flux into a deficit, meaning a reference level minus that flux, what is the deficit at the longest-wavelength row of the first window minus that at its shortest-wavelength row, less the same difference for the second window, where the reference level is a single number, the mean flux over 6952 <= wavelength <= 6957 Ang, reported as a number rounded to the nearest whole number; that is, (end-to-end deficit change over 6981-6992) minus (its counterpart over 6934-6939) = 5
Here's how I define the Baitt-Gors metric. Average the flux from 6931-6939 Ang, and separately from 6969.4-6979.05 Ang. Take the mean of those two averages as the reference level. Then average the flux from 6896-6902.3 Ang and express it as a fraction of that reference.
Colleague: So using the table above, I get 0.97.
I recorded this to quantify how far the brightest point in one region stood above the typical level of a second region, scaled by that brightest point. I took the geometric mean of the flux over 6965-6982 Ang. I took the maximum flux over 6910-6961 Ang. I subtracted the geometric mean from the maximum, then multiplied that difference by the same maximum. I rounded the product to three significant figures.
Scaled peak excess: 157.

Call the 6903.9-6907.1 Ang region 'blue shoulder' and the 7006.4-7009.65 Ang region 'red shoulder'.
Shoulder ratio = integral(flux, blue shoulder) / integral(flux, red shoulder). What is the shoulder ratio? 1.24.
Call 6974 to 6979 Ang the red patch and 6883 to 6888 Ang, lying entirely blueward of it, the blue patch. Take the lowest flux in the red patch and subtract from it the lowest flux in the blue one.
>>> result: -1.8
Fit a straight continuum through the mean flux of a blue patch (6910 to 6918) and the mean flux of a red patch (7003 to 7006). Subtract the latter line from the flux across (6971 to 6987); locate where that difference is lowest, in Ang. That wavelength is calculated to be 6973.43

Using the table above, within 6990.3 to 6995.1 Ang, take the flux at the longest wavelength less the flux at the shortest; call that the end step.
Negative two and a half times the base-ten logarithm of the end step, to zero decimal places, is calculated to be -2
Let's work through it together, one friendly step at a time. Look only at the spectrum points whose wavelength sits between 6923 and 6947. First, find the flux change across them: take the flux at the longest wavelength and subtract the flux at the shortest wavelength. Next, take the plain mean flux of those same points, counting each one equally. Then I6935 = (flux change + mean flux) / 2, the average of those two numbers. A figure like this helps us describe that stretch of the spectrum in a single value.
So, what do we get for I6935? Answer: 13.8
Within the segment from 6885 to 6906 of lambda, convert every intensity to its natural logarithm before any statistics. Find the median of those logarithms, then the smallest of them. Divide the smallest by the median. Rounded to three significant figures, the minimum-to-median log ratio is 0.962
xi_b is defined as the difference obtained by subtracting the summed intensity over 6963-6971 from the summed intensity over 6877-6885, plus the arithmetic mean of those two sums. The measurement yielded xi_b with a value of 125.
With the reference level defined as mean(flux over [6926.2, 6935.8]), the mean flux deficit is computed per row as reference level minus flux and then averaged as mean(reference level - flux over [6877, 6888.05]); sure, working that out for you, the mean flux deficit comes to -1.0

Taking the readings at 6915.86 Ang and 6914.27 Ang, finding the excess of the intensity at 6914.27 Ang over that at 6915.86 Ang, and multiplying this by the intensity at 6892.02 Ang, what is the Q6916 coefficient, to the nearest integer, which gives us -222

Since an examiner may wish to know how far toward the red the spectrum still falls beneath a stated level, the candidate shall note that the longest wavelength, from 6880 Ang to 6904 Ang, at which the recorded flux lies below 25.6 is 6903.13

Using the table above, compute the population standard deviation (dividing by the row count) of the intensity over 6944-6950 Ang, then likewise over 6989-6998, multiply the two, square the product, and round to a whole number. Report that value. 17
